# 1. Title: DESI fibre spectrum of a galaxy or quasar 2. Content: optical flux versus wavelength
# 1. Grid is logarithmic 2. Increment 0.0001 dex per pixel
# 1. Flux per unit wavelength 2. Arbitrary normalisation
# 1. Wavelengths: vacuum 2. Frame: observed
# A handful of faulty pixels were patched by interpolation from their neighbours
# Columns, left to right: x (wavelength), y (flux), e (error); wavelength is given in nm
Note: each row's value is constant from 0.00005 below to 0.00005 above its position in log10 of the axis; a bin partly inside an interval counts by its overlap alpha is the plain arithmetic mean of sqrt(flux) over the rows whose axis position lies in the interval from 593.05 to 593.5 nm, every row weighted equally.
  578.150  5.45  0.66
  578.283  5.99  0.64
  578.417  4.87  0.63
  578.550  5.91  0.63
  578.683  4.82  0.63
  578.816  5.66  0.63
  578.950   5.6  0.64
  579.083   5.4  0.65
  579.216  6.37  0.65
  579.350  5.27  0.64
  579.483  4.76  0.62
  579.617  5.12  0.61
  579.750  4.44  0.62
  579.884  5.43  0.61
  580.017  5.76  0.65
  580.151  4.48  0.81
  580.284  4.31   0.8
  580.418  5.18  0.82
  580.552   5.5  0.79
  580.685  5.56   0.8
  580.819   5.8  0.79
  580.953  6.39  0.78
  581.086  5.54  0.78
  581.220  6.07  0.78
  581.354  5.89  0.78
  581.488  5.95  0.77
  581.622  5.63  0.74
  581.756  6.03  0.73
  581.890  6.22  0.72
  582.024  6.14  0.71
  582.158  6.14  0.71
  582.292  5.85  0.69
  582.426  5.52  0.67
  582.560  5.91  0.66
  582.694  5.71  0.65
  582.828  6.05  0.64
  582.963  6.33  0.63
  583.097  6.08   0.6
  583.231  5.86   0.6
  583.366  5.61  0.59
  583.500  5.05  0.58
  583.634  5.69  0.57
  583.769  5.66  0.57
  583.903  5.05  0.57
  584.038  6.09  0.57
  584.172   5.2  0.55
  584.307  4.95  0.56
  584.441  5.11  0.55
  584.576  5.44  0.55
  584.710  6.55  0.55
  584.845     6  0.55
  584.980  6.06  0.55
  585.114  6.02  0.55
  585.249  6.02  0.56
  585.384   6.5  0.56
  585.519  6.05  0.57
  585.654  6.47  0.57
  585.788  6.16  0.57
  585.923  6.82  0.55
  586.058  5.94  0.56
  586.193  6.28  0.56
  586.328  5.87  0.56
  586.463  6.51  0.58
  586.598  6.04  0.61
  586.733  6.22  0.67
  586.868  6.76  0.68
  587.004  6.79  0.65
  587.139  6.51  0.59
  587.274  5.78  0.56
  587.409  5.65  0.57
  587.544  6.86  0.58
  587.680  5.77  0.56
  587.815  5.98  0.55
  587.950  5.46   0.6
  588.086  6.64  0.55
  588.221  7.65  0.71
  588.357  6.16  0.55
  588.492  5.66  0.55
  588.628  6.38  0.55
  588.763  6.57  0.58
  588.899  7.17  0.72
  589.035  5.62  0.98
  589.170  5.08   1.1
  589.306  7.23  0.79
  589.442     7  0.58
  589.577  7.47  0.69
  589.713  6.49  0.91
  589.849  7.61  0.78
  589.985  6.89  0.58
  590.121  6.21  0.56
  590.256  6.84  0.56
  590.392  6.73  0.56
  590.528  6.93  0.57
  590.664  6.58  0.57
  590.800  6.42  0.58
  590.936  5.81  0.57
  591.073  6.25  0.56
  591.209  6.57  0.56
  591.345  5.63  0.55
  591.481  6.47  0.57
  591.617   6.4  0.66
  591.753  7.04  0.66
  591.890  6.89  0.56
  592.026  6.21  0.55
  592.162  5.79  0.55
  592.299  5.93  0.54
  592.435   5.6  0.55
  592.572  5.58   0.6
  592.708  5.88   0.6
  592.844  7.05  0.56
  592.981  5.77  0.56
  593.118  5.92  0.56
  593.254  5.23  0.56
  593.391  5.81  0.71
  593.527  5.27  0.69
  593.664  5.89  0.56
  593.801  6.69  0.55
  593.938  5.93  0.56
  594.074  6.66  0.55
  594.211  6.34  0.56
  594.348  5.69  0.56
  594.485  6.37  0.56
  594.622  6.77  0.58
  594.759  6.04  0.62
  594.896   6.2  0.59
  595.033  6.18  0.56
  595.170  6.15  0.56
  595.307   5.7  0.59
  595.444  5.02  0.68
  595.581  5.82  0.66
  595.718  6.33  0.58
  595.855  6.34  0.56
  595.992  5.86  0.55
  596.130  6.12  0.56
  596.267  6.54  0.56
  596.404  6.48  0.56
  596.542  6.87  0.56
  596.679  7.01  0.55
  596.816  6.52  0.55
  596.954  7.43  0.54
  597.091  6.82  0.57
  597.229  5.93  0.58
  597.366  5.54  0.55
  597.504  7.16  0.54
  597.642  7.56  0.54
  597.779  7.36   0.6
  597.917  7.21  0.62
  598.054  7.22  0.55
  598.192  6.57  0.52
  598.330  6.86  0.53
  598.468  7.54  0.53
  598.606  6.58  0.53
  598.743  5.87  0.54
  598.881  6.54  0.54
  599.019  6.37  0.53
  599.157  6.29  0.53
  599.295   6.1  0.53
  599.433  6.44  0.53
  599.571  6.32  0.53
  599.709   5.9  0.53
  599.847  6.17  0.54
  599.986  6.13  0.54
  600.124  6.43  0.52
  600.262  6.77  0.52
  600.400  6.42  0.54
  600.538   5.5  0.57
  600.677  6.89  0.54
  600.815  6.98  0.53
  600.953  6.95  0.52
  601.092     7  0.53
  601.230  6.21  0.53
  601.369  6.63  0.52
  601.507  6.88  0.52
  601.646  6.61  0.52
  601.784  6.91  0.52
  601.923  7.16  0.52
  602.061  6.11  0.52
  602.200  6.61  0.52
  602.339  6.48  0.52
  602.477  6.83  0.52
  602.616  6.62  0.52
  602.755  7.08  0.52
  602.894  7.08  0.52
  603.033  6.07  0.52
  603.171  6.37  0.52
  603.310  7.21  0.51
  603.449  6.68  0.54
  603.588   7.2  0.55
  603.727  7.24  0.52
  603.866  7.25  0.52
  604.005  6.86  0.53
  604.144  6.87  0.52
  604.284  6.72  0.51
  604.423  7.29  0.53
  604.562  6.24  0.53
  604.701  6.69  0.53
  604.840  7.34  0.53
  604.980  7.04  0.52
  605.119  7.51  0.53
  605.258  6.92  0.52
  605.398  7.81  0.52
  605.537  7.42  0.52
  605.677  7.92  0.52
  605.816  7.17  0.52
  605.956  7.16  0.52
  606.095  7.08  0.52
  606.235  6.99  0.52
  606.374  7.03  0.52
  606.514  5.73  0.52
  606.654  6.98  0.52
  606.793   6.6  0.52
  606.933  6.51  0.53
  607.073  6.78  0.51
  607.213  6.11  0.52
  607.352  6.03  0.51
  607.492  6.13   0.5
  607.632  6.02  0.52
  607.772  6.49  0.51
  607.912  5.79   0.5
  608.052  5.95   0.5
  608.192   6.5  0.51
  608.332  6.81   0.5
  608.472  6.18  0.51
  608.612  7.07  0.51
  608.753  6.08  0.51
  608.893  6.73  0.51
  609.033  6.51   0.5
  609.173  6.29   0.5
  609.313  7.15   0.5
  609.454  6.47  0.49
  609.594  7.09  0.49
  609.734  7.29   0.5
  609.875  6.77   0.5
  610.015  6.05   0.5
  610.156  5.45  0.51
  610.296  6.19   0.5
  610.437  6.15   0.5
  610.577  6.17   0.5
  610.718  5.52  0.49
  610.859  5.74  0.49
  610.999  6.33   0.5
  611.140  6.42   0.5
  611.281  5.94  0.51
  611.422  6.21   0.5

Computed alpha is 2.38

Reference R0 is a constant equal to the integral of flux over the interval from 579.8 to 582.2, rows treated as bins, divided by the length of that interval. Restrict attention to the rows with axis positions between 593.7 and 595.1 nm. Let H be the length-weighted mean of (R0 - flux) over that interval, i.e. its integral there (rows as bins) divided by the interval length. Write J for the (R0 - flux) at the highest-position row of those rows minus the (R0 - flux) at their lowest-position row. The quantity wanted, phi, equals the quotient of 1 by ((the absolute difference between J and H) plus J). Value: 0.6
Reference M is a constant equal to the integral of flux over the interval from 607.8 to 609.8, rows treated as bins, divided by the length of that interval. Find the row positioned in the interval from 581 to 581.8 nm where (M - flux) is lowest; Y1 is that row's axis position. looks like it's 581.220 nm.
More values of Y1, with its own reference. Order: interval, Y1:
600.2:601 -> 600.815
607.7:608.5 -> 608.332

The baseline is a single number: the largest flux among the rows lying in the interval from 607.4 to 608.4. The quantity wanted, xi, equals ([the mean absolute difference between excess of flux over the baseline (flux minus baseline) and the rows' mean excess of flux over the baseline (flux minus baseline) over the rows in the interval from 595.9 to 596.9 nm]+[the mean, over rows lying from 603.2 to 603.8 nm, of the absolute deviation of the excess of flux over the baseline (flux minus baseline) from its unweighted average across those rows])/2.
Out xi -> 0.24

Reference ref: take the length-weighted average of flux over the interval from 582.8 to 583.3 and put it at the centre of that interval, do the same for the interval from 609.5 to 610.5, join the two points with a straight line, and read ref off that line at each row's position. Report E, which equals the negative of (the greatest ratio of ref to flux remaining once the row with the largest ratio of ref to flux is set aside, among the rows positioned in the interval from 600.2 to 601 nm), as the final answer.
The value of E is -0.98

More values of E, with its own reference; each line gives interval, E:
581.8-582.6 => -1.04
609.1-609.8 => -0.99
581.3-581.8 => -1.03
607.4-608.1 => -1.08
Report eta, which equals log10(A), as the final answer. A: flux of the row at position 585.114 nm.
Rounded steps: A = 6.02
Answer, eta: 0.78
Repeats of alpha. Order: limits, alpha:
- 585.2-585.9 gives 2.50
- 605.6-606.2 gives 2.71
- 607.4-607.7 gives 2.46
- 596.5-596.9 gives 2.61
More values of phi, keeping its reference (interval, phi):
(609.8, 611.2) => 0.9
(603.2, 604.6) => 0.3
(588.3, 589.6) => -1.3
